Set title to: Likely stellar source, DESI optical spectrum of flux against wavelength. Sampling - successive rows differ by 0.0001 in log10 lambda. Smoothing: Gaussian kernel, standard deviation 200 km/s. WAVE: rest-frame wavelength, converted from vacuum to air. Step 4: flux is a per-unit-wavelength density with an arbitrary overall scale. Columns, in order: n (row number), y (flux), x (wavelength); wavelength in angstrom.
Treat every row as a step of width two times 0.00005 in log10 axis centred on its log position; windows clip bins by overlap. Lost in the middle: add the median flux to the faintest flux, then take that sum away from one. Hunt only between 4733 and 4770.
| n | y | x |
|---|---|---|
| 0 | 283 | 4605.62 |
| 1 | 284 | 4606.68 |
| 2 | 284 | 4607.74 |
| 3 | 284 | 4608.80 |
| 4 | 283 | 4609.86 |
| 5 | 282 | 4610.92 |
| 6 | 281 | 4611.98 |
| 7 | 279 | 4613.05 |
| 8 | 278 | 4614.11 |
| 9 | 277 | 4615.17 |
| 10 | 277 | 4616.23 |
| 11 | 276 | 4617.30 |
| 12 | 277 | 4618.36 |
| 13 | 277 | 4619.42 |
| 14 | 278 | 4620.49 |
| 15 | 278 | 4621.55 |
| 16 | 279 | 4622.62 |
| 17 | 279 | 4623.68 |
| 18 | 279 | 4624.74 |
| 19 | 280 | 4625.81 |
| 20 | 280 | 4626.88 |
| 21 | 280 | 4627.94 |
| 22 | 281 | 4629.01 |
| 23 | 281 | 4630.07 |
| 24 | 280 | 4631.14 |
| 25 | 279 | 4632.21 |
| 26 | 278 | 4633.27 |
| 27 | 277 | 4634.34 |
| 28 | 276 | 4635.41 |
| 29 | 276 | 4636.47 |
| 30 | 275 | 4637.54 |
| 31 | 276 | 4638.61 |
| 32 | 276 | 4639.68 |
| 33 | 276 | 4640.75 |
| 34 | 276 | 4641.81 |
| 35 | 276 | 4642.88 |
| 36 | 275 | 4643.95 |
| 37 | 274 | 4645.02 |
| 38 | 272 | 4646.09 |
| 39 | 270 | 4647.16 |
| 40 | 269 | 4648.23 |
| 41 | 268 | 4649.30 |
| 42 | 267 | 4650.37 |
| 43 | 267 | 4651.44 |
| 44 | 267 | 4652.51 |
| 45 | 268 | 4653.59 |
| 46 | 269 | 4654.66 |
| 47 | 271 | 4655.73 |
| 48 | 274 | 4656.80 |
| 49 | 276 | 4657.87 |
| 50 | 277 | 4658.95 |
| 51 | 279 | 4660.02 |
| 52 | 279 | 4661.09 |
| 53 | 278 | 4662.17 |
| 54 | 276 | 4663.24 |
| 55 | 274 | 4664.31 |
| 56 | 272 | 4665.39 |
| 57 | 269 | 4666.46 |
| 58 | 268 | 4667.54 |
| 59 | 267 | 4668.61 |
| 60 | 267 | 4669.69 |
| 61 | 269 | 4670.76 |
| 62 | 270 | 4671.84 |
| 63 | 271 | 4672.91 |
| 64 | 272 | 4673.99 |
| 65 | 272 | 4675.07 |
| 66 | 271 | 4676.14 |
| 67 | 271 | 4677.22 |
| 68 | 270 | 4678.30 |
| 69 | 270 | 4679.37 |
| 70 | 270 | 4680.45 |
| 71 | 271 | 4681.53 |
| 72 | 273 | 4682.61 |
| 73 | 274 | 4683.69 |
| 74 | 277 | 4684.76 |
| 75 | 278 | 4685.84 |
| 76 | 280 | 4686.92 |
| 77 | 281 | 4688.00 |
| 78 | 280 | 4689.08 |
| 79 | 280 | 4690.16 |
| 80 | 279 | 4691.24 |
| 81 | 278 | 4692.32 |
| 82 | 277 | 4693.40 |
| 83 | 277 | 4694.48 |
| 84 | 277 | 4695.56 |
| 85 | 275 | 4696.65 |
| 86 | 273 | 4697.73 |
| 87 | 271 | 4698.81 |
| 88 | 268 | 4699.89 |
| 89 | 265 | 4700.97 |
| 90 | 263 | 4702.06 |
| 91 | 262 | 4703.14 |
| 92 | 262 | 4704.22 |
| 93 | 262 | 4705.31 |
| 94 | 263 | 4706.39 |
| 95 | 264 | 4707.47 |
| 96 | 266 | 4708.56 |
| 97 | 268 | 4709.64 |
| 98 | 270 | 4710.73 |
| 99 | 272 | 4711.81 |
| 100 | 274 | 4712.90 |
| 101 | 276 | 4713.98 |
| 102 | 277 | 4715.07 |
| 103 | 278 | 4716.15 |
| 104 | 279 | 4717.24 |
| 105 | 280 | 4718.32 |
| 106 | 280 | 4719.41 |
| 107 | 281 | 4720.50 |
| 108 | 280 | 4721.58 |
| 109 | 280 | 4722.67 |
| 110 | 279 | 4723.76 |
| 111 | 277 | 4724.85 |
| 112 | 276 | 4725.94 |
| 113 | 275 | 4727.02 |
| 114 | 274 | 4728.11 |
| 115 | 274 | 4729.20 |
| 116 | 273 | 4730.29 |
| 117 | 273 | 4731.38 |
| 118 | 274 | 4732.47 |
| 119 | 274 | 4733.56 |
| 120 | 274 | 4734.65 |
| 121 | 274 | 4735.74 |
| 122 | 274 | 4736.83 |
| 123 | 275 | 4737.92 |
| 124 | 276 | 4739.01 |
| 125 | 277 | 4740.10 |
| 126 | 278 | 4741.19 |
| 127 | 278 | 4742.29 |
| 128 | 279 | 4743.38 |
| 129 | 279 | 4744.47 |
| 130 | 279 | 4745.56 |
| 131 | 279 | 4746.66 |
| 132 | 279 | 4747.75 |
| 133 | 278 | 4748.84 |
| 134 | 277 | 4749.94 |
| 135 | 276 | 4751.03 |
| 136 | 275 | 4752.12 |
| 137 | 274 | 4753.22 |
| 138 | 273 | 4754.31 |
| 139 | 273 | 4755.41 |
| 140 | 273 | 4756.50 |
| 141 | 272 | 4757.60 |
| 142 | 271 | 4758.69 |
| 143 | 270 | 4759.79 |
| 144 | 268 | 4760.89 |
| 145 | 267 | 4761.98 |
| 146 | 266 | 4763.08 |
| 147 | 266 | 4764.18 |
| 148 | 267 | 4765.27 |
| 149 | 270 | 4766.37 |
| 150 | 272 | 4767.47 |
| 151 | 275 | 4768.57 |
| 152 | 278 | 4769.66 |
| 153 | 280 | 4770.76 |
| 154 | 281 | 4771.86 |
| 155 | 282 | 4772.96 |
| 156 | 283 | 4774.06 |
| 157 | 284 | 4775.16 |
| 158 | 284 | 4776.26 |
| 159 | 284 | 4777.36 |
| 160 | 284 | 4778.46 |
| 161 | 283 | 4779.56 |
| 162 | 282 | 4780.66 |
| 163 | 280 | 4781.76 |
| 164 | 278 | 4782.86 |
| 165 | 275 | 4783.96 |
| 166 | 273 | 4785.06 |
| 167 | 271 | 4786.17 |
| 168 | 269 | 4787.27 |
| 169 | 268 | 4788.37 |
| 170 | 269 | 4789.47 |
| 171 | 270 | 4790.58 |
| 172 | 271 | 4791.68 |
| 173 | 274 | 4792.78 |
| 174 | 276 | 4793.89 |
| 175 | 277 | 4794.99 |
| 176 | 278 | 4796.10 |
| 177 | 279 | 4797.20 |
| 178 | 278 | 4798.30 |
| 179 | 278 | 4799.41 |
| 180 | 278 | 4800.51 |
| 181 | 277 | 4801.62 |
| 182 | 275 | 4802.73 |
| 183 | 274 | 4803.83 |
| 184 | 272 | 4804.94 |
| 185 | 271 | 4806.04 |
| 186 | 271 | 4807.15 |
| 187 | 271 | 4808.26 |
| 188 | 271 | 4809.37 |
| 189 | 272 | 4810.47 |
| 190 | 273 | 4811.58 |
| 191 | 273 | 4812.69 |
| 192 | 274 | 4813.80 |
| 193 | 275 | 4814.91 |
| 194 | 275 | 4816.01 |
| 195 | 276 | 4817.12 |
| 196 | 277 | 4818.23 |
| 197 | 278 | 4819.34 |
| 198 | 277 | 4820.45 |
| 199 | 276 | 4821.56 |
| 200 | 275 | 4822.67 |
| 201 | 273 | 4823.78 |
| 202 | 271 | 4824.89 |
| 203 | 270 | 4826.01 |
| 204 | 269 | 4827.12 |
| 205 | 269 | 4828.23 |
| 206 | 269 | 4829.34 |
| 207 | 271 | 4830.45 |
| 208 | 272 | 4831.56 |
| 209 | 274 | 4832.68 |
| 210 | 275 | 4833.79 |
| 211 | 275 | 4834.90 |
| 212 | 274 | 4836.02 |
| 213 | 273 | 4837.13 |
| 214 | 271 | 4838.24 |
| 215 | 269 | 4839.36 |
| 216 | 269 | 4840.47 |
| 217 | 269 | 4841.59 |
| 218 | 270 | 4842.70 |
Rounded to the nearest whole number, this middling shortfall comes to -539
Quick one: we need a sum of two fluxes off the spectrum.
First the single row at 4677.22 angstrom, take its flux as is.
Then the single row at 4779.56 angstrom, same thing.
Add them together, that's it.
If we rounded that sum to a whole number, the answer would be 554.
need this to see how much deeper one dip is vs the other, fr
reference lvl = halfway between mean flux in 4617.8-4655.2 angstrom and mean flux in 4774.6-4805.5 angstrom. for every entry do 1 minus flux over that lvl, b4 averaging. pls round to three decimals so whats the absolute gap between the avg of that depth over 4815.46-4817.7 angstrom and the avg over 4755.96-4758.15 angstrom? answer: 0.011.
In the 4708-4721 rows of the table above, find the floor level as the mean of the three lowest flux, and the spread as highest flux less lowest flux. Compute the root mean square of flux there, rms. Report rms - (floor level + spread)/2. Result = 134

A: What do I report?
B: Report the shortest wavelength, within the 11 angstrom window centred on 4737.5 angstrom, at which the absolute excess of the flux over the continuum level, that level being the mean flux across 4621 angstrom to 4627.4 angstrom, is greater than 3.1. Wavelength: 4732.47 angstrom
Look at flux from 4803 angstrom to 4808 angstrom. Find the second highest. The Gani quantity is 272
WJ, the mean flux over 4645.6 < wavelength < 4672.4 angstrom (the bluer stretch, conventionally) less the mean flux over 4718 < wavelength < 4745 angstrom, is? -5.2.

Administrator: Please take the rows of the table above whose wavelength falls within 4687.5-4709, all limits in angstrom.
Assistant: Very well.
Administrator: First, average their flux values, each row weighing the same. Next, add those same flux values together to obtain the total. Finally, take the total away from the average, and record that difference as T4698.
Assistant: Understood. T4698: -5152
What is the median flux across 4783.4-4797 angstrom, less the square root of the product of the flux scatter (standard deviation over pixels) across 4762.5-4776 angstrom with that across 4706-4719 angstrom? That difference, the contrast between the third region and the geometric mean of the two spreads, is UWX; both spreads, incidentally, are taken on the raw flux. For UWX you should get 266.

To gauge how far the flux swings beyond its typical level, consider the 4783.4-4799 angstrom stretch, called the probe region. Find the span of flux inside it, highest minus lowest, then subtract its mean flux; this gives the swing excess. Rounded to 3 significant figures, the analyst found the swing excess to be -262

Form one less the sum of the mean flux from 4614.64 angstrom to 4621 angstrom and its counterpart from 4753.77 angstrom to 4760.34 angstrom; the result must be -548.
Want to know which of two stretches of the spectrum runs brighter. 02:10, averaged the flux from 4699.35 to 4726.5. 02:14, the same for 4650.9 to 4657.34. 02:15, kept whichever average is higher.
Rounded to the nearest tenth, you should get 272.1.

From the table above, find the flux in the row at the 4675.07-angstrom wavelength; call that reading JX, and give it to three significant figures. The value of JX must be 272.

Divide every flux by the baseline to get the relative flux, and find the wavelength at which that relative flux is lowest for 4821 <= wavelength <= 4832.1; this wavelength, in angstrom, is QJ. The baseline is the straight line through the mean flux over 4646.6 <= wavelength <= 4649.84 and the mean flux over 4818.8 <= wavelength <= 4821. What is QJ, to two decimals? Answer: 4829.34 angstrom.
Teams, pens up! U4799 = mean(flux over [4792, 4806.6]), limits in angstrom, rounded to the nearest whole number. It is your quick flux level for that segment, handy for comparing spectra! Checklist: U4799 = 276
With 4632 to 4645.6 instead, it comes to 276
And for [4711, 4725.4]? 278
